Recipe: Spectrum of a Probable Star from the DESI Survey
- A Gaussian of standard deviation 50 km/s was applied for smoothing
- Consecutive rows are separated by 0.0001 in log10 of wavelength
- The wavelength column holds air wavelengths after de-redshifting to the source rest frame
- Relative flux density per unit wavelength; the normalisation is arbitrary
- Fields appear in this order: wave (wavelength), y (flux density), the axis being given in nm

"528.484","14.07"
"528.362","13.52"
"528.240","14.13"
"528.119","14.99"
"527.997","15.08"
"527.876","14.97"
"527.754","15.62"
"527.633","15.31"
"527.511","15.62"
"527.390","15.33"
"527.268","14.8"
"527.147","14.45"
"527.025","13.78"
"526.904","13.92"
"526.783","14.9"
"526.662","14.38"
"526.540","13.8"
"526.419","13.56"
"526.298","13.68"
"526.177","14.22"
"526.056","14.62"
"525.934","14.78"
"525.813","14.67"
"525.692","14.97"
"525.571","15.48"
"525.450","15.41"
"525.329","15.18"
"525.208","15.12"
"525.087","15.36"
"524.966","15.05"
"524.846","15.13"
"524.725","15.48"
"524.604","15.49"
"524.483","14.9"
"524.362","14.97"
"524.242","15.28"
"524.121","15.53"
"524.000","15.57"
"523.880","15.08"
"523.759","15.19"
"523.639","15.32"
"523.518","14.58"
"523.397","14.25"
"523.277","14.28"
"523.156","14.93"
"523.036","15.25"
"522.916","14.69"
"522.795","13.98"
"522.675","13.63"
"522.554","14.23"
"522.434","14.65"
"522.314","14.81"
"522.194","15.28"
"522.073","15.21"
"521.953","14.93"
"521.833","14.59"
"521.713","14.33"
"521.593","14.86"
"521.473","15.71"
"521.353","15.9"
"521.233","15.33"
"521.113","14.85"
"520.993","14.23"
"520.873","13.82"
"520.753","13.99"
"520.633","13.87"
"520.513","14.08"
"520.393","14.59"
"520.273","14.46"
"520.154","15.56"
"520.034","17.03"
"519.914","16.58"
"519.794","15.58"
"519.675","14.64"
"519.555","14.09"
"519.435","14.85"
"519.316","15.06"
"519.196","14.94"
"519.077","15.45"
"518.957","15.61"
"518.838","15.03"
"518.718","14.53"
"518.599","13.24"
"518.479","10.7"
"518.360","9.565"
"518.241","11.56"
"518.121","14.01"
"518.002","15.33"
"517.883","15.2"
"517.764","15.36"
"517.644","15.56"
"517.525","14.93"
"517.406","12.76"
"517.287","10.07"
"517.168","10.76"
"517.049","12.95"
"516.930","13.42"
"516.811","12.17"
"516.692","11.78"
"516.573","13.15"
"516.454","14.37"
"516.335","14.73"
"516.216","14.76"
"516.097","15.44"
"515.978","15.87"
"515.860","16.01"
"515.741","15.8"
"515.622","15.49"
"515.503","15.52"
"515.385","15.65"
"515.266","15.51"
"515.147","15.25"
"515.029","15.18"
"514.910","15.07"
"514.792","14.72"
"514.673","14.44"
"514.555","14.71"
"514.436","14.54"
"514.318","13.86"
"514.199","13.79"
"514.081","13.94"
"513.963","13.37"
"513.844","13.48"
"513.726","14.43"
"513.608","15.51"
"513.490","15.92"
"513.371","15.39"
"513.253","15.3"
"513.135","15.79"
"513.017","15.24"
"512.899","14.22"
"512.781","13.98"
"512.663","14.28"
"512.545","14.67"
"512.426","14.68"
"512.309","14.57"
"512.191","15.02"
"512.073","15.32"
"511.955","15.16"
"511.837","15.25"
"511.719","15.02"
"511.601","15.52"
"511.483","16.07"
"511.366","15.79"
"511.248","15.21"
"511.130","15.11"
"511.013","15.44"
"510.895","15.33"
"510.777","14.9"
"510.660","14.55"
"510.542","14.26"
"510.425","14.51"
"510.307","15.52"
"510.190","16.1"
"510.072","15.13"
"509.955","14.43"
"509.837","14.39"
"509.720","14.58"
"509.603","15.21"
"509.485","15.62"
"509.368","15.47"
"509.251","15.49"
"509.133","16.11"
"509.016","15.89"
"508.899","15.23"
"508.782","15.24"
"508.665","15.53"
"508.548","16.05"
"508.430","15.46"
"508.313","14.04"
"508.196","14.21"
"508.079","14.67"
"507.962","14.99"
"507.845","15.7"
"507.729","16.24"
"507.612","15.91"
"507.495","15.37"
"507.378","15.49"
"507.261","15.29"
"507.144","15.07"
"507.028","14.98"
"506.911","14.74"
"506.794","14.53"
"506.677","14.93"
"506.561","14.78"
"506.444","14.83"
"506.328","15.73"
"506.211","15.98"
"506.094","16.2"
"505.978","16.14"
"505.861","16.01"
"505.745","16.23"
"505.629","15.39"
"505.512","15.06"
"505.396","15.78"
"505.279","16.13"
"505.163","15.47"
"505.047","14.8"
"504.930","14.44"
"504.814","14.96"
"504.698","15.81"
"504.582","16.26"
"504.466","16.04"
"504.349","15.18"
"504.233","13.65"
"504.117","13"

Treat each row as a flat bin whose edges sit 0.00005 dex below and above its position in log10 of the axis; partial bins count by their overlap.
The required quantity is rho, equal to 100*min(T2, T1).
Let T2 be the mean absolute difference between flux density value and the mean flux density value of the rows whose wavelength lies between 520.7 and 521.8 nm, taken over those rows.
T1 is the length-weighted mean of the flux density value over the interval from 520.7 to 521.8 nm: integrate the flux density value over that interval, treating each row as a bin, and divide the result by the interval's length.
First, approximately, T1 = 14.8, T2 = 0.61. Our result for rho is 61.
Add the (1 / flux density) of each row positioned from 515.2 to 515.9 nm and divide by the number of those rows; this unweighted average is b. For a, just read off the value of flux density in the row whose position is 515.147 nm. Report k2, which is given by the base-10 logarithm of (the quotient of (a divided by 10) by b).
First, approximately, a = 15.25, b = 0.0639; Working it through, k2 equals 1.38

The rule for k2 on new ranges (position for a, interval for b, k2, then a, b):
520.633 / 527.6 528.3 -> 1.32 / 13.87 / 0.0667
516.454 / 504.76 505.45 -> 1.34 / 14.37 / 0.0656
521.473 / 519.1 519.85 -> 1.37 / 15.71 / 0.0674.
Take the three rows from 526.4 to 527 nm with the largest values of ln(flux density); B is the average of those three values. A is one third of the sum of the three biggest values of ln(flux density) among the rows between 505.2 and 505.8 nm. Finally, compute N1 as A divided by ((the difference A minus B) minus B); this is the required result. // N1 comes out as -1.08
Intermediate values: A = 2.78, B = 2.67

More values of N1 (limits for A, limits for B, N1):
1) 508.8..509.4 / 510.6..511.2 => -1.03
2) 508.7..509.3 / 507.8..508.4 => -1.03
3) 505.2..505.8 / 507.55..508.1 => -1.00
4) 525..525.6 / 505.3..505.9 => -0.97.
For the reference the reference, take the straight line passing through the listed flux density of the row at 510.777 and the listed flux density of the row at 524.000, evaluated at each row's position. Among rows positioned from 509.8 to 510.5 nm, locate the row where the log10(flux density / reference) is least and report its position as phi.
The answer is 509.837 nm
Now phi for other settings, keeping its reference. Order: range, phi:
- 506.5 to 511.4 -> 508.313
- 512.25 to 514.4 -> 513.963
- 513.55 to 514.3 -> 513.963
